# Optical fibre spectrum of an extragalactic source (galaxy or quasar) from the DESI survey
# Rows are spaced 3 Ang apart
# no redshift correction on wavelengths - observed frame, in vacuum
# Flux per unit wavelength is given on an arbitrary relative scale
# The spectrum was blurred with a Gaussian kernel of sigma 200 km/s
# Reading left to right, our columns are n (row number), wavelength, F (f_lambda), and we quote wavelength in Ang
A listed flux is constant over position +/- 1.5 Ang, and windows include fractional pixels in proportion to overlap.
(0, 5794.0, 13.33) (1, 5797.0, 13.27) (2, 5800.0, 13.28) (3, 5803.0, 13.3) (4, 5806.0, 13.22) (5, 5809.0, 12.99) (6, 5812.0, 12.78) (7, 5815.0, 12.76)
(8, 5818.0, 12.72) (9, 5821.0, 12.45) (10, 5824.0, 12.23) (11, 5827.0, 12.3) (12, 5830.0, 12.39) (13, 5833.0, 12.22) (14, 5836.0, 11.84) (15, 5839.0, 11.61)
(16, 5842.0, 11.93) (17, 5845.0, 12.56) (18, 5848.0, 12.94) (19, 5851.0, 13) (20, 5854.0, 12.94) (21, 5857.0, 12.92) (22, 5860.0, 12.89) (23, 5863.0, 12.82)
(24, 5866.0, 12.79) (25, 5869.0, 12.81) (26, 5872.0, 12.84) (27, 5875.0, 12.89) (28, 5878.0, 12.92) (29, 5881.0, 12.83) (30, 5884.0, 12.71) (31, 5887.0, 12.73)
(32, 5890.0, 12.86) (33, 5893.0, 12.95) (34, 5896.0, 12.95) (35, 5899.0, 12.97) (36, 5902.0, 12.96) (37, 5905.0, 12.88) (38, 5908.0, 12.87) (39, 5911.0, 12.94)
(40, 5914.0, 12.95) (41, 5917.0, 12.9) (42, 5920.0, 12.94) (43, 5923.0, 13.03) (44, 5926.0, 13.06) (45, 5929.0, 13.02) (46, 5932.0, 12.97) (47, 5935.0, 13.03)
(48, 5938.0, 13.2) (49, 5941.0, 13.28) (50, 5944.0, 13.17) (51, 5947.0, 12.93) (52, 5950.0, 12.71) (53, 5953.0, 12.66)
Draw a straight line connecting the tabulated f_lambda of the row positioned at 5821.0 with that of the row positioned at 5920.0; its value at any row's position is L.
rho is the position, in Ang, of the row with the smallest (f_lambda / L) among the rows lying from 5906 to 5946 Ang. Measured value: 5932.0 Ang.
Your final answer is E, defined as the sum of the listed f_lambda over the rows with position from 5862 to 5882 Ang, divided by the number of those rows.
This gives 12.8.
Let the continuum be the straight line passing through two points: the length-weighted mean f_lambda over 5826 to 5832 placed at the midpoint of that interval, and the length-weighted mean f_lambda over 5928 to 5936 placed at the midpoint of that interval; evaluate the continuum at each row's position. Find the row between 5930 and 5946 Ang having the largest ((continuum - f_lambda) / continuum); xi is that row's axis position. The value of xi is 5932.0 Ang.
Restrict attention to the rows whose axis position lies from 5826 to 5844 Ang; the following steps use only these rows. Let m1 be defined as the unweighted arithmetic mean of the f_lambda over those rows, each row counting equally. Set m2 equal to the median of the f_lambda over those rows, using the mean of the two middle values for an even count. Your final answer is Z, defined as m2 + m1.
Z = 24.1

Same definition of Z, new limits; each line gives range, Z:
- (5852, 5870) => 25.7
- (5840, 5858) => 25.6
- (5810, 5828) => 25.1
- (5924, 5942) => 26.1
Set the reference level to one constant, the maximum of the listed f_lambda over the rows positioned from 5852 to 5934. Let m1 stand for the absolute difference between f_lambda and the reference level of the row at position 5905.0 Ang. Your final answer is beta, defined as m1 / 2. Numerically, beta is 0.09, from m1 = 0.18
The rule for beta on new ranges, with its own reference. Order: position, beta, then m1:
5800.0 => 0.11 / 0.22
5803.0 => 0.12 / 0.24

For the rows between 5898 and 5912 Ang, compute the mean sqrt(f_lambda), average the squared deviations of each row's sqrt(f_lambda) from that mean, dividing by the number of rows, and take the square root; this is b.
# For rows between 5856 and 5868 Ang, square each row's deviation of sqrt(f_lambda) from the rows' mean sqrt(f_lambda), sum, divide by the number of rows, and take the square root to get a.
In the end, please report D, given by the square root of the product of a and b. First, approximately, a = 0.0073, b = 0.0057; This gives 0.006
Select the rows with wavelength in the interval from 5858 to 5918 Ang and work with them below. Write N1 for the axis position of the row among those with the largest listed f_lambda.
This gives 5899.0 Ang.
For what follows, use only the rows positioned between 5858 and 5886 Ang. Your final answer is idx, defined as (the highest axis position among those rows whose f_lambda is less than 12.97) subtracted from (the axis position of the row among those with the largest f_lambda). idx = -6 Ang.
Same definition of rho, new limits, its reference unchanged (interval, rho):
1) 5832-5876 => 5839.0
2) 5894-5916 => 5908.0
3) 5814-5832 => 5824.0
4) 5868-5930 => 5884.0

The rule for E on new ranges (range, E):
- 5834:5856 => 12.4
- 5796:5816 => 13.1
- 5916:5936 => 13.0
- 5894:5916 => 12.9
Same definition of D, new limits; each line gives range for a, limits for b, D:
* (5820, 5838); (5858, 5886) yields 0.015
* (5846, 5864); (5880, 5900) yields 0.010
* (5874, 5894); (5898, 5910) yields 0.009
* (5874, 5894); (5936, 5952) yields 0.019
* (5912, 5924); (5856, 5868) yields 0.007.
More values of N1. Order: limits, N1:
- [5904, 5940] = 5938.0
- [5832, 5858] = 5851.0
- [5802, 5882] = 5803.0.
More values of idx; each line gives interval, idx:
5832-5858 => -6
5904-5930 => 6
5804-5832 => -24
